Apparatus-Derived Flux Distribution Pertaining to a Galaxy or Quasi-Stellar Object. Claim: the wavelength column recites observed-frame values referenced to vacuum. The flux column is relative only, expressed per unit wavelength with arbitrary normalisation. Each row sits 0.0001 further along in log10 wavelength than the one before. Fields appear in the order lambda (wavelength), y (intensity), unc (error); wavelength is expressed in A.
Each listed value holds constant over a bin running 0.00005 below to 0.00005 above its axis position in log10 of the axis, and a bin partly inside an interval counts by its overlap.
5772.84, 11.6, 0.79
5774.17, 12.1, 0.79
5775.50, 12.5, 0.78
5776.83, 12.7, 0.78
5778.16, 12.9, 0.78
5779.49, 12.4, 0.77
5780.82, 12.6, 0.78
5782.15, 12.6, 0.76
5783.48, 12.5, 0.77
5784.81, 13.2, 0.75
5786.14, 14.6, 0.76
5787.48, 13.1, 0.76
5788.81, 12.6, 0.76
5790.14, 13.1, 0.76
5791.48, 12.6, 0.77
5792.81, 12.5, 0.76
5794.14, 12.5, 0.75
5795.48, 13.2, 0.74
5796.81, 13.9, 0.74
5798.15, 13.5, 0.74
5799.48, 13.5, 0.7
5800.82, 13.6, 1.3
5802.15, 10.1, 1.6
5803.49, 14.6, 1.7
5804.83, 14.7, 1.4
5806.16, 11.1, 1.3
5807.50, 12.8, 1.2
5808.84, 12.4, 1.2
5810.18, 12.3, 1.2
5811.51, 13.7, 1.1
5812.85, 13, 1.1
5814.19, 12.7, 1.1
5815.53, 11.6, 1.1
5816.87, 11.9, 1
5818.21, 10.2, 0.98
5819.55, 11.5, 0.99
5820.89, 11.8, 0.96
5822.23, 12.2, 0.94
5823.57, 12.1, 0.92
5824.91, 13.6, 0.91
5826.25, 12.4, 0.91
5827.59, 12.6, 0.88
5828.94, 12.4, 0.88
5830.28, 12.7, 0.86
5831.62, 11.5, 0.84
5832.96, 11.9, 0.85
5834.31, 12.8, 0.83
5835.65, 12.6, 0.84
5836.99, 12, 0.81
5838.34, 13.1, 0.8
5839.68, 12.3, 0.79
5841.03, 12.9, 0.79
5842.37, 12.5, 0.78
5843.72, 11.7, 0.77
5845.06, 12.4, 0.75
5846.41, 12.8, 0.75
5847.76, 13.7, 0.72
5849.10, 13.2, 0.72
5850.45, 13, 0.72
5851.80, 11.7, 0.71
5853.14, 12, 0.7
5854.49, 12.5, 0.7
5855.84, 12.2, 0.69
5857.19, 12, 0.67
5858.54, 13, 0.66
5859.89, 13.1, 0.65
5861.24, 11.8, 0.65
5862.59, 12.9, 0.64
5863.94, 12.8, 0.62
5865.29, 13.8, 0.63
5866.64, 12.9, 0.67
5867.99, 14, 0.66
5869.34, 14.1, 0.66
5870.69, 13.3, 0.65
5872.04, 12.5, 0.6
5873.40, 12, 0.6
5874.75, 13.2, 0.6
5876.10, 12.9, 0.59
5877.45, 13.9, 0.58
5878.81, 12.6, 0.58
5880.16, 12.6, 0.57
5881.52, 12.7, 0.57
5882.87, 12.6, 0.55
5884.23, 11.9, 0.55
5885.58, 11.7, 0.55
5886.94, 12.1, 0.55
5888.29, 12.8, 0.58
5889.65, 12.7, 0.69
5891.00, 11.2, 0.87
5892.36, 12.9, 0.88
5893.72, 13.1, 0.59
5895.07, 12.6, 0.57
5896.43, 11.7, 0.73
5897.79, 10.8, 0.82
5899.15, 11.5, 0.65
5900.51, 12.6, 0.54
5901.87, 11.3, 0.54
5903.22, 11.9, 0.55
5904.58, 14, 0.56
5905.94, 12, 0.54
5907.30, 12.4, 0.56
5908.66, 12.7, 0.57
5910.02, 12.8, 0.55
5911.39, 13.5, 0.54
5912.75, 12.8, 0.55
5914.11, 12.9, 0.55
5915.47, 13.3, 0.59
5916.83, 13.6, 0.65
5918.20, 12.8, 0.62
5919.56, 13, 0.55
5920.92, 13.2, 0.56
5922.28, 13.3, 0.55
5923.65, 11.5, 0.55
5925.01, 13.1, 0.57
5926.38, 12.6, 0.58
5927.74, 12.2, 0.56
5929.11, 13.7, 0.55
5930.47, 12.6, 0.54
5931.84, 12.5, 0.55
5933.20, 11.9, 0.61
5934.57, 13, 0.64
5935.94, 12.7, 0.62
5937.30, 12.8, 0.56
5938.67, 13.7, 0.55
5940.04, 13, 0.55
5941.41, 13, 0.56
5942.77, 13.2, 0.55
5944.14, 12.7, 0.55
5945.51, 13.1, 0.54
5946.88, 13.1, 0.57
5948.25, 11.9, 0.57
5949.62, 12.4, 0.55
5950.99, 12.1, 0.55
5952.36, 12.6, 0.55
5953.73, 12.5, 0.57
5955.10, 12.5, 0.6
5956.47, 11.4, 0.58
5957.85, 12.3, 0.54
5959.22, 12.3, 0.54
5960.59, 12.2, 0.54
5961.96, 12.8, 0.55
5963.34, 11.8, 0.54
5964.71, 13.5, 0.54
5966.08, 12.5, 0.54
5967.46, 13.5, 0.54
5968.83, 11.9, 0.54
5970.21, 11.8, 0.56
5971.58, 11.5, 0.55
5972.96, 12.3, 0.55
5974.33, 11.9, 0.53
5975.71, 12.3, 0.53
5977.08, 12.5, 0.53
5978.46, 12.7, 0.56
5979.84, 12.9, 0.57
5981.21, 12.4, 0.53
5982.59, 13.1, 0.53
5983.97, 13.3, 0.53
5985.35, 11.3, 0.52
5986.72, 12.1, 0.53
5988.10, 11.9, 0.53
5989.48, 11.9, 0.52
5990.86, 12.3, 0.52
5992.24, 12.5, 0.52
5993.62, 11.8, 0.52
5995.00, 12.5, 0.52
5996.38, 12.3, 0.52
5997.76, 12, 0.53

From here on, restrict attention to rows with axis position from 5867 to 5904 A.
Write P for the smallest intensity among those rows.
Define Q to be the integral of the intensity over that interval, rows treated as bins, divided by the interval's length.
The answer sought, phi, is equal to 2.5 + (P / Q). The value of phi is 3.36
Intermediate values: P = 10.8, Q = 12.5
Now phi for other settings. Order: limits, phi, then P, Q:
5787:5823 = 3.30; 10.1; 12.6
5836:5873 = 3.42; 11.7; 12.7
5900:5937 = 3.39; 11.3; 12.7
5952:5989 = 3.41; 11.3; 12.4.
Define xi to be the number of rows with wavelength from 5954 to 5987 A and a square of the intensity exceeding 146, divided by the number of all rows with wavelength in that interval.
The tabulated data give 0.71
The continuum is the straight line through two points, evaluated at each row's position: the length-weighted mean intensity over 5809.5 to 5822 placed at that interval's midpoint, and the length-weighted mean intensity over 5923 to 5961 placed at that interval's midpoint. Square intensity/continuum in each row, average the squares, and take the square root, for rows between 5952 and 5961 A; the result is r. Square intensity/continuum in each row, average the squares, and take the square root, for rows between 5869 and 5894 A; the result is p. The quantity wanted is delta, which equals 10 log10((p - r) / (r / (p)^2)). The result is -11.9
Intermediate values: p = 1.03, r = 0.97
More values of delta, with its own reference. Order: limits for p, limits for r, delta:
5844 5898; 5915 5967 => -16.9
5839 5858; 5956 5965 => -12.7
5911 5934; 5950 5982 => -12.3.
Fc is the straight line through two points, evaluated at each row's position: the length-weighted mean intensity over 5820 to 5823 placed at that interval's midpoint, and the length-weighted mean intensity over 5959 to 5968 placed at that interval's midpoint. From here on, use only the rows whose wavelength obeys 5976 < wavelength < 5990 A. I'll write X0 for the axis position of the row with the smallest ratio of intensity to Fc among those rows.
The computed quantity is 5985.35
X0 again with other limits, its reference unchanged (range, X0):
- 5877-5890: 5885.58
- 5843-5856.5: 5851.80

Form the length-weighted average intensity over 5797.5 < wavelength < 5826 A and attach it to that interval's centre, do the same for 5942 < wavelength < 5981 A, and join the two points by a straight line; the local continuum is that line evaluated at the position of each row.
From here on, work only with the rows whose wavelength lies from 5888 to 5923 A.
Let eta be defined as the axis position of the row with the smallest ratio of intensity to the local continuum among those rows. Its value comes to 5897.79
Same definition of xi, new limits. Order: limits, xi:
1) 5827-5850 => 0.76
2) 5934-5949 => 0.91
